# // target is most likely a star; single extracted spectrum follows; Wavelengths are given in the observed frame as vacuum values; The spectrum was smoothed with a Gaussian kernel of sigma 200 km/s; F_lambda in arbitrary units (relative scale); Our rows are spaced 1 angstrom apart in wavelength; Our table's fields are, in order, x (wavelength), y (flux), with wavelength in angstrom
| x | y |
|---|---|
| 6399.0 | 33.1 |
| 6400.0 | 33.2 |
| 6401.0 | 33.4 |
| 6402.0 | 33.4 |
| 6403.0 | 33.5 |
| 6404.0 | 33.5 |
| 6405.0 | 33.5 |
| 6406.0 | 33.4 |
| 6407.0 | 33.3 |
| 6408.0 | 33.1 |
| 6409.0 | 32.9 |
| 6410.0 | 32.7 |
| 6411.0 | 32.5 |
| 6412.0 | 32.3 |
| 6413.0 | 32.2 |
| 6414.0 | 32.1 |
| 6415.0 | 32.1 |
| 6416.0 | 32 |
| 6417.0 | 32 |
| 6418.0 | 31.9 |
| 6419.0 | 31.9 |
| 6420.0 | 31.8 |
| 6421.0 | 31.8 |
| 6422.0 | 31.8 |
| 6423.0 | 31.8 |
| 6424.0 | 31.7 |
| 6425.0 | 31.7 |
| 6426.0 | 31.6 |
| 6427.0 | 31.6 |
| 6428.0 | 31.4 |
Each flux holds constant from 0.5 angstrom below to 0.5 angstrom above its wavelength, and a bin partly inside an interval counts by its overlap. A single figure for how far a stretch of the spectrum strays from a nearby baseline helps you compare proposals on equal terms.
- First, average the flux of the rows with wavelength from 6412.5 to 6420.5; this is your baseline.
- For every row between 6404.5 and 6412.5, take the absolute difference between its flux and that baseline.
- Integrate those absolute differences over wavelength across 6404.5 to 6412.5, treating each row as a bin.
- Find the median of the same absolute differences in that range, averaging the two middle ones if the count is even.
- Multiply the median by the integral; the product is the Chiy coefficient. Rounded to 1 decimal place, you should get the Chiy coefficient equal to 7.7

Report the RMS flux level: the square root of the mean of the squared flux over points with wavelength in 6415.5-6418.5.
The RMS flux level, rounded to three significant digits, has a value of 32.0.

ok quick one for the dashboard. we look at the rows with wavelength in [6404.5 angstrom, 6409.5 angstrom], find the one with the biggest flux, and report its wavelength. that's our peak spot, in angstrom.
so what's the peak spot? 6405.0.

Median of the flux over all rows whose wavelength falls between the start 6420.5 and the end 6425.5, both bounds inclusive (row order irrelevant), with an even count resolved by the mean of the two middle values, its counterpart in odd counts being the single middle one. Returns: 31.8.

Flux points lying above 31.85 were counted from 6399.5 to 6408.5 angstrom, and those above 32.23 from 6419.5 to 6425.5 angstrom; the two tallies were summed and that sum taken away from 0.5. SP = -8.5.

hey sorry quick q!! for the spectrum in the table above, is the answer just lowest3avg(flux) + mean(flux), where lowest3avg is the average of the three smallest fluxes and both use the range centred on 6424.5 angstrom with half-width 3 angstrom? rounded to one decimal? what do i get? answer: 63.3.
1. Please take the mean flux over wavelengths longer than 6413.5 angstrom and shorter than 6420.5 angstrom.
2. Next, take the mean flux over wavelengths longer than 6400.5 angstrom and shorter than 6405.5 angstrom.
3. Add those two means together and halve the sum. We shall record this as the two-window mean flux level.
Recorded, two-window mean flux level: 32.7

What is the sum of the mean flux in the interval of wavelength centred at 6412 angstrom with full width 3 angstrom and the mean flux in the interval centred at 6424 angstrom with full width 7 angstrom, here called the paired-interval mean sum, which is 64.0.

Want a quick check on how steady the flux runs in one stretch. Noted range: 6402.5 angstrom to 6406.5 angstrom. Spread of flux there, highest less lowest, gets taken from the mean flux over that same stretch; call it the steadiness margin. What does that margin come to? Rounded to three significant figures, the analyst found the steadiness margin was 33.4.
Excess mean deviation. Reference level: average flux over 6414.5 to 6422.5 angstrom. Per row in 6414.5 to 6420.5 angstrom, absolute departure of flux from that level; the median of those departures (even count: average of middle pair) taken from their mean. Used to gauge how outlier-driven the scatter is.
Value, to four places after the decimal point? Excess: -0.0042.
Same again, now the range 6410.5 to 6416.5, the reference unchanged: 0.0500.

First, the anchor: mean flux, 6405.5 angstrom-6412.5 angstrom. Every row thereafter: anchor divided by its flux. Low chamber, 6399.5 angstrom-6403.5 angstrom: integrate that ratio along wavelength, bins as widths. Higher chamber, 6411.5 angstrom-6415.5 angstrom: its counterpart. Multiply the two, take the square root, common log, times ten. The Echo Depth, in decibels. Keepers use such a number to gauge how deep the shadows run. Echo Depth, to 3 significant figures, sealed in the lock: 6.04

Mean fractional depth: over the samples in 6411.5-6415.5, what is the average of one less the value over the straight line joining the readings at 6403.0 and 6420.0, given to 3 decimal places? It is 0.008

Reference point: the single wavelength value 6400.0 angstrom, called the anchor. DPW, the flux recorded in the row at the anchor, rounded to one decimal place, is 33.2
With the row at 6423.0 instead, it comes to 31.8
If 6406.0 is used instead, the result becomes 33.4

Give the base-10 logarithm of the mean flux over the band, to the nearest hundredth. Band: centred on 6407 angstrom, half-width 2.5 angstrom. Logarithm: 1.52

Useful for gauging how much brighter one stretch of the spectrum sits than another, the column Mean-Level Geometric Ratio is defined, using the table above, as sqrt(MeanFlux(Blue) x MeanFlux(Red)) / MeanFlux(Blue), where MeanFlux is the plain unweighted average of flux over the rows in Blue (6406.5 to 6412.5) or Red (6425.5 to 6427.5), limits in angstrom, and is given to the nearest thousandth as 0.982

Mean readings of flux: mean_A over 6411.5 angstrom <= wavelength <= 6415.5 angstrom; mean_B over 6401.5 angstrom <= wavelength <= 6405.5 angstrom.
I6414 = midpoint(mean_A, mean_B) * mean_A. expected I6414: 1056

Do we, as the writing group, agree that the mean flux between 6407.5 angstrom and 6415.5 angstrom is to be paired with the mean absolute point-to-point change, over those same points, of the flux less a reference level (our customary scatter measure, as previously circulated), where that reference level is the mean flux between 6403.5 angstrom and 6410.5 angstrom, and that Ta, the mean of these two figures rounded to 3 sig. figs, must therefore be 16.3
